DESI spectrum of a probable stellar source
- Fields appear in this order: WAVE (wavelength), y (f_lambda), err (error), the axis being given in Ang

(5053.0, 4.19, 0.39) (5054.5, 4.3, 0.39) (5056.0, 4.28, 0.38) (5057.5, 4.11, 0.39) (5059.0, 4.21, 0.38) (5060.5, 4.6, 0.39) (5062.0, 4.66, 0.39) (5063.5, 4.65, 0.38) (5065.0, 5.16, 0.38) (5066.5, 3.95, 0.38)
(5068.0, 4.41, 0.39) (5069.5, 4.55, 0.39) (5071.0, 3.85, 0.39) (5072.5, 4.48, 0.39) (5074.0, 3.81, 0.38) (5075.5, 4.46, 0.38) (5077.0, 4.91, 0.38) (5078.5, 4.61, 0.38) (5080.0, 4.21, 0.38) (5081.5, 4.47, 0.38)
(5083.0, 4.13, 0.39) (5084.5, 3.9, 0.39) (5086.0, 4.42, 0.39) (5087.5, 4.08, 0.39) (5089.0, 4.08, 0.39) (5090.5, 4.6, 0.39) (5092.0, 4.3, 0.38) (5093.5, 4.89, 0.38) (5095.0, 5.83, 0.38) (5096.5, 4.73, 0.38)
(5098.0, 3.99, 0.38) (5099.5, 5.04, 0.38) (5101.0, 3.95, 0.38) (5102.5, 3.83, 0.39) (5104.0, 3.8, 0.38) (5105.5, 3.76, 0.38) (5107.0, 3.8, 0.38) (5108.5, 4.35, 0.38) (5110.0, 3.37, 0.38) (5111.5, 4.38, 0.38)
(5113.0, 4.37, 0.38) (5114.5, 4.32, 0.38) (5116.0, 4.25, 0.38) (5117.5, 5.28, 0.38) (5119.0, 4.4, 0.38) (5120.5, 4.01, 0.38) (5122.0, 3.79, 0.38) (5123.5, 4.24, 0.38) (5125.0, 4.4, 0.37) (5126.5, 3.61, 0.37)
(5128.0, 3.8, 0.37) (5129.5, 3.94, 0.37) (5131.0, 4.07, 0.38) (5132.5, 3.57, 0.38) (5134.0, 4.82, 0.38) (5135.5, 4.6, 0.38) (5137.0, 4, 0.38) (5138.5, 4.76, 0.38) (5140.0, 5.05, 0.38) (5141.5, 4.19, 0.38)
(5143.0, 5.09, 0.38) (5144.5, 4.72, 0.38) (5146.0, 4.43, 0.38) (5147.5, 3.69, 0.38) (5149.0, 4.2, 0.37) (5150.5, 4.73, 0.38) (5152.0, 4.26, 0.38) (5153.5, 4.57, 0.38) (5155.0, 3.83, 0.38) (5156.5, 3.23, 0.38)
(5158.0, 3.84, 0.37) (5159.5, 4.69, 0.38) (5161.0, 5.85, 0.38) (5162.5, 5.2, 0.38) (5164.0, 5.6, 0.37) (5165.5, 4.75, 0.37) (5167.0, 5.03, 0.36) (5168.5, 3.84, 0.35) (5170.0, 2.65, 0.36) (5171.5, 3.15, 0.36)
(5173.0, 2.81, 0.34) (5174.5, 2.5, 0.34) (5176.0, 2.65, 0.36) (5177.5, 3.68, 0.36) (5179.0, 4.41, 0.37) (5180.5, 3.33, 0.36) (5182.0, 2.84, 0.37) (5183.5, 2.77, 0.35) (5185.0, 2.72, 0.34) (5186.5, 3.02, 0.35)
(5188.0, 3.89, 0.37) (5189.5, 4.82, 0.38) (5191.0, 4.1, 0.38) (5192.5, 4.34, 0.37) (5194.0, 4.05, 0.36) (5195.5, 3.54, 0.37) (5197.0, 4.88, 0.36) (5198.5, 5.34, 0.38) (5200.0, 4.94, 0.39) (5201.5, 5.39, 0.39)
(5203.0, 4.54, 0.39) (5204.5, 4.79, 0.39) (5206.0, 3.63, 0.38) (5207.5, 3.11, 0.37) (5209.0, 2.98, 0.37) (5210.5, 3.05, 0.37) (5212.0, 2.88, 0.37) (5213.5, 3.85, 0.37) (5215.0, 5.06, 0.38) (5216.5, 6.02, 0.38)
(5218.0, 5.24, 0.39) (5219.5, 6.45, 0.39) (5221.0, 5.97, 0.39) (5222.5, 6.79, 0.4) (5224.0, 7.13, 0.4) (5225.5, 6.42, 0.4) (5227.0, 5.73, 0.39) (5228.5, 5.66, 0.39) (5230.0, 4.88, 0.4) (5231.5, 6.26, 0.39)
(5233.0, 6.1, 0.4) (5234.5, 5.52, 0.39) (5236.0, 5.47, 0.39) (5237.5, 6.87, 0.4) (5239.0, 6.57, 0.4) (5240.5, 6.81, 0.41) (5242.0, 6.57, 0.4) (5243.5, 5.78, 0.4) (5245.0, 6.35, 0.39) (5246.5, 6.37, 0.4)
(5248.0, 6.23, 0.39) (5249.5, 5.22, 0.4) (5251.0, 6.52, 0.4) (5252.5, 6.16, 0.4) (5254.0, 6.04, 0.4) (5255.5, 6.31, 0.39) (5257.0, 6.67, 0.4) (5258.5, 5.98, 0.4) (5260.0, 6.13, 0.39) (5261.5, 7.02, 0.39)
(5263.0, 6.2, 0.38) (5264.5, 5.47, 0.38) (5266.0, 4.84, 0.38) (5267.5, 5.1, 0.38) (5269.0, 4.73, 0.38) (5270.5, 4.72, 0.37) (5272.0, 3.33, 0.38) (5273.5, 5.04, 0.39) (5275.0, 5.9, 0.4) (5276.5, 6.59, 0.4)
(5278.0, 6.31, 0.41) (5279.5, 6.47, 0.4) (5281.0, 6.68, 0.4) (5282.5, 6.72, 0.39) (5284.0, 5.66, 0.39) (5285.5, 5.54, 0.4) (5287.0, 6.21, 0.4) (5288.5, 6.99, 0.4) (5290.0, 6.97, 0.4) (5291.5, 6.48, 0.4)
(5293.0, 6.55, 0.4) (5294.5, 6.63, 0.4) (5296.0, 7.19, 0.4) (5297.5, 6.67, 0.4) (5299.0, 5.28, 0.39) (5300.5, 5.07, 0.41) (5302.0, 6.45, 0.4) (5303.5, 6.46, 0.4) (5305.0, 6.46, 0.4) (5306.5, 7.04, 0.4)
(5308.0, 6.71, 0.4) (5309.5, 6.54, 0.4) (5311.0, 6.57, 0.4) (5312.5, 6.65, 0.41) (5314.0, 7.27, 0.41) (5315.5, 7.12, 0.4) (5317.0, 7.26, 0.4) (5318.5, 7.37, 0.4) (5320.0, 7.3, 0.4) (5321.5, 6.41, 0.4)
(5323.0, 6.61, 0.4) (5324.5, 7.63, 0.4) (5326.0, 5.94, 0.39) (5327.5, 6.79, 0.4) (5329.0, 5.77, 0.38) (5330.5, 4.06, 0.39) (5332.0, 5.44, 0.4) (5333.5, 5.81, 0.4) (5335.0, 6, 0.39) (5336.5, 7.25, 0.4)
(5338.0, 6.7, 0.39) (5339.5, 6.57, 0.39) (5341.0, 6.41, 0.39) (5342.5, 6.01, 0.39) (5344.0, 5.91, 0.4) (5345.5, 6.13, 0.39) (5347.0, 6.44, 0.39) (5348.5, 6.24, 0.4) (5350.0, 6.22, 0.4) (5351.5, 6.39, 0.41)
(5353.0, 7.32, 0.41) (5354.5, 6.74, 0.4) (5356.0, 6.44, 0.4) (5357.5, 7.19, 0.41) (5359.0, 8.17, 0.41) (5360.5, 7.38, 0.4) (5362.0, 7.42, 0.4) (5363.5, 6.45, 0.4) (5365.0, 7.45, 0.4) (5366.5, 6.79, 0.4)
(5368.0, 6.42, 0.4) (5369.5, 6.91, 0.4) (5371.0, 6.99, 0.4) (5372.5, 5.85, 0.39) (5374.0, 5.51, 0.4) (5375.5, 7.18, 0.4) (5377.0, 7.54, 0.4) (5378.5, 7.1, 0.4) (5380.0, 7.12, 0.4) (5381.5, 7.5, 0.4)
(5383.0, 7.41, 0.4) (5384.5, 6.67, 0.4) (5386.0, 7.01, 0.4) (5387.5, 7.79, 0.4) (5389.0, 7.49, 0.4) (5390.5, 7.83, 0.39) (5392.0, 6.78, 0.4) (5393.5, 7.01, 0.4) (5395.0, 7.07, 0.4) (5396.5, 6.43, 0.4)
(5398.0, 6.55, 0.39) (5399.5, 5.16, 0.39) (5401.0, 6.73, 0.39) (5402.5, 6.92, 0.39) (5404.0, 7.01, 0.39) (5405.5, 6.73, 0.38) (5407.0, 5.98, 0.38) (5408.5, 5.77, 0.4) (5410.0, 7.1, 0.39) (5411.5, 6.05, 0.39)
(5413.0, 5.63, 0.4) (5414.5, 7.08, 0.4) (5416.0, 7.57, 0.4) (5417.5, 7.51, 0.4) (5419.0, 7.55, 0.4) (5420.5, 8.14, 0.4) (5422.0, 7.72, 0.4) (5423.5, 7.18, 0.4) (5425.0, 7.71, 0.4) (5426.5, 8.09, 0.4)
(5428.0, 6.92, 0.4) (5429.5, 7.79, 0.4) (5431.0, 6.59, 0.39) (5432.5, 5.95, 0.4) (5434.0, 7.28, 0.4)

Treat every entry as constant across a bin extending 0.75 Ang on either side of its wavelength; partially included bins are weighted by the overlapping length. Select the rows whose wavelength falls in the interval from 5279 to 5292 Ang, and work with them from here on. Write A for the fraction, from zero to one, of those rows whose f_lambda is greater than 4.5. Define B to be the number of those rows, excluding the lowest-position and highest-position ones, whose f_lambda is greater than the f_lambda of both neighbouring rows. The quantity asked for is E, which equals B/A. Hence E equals 2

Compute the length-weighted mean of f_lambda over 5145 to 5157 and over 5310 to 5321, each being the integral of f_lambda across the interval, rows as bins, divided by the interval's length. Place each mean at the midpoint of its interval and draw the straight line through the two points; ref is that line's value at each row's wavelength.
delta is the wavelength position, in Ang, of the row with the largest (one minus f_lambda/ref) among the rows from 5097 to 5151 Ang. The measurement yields 5147.5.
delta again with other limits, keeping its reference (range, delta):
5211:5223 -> 5212.0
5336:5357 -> 5344.0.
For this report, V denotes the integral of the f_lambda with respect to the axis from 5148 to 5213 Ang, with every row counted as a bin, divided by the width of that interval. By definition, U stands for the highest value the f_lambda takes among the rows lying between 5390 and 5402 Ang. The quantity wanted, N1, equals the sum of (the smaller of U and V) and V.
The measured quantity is 7.9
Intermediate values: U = 7.83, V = 4.0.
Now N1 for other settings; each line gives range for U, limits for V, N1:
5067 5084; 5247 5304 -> 10.9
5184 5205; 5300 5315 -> 11.9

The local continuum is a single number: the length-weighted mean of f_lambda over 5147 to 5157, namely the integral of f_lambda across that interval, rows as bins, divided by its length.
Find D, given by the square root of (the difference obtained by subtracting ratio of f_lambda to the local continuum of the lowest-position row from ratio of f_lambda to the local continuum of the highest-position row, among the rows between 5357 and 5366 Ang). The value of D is 0.3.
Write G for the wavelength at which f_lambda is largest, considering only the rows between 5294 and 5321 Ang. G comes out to 5318.5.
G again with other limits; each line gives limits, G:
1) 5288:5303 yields 5296.0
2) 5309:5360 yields 5359.0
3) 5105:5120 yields 5117.5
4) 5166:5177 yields 5167.0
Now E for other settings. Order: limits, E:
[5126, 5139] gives 6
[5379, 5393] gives 3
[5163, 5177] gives 6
